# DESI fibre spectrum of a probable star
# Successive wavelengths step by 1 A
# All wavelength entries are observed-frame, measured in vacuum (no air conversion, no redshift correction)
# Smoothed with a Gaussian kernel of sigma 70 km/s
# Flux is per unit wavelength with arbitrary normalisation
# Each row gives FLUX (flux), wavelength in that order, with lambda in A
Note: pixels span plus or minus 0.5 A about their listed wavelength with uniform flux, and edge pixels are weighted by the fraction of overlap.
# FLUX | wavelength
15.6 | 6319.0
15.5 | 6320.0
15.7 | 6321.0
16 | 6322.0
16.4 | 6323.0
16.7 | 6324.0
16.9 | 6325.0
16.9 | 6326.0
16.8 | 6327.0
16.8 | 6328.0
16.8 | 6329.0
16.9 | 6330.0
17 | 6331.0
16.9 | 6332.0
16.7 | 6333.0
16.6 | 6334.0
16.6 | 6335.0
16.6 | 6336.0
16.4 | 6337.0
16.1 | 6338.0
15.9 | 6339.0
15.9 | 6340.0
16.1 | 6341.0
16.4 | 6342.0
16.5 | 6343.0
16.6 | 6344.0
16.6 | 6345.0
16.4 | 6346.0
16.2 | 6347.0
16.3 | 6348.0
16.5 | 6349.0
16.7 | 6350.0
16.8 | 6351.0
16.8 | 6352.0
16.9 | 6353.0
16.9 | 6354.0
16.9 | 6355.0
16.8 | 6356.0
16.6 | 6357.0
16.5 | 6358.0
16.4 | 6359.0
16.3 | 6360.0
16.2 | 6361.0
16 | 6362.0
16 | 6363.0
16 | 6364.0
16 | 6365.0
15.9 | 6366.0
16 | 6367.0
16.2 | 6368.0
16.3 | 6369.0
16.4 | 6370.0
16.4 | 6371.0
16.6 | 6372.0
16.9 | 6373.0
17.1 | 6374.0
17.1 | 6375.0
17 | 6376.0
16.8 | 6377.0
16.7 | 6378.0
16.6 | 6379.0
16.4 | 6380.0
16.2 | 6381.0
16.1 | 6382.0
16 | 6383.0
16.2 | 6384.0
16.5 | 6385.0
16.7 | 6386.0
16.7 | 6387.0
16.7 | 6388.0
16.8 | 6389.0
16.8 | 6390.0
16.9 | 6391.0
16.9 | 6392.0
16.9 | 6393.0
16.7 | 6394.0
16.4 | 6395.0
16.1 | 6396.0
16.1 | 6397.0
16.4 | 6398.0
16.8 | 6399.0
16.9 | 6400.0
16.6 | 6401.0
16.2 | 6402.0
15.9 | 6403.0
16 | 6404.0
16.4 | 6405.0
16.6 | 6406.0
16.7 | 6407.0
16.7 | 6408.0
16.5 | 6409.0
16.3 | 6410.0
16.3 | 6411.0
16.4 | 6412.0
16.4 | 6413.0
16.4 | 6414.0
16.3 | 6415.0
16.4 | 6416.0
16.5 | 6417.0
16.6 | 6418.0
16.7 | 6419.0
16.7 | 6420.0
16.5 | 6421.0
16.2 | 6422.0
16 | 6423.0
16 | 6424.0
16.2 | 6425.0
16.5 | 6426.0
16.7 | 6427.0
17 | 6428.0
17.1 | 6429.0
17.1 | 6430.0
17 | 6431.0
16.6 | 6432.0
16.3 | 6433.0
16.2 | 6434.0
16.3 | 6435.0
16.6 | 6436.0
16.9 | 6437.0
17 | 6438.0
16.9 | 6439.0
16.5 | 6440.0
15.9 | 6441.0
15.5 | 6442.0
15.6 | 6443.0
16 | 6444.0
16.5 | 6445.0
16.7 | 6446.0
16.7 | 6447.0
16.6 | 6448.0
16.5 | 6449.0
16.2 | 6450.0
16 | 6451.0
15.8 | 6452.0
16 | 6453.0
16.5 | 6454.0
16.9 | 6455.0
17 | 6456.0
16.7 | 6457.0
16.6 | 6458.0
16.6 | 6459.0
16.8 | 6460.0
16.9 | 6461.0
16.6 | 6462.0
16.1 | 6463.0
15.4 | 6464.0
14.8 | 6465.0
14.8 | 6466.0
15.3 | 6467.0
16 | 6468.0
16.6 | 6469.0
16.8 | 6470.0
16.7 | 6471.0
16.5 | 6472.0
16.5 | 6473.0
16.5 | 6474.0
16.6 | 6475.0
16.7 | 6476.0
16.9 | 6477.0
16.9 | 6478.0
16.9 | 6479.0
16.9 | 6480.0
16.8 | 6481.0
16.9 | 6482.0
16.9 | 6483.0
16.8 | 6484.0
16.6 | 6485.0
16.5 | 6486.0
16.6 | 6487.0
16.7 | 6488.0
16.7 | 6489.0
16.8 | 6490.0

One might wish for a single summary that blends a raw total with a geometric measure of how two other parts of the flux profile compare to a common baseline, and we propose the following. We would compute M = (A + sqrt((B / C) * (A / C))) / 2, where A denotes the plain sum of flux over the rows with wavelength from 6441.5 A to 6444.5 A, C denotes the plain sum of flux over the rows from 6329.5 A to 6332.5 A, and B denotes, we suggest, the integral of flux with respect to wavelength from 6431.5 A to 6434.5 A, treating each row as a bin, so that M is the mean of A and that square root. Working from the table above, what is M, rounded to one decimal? 24.0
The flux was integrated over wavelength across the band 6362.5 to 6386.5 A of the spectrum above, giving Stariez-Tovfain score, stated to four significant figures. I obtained 394.1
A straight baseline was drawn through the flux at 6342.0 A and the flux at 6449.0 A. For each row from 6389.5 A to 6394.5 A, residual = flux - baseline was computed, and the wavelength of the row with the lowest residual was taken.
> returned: 6394.0 A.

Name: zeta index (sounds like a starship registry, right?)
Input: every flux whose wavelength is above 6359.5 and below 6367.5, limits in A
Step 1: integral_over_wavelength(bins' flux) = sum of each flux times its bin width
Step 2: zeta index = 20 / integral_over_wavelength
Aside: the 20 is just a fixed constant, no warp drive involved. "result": 0.156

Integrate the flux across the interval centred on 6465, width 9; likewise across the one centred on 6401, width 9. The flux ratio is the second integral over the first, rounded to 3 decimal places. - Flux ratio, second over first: 1.034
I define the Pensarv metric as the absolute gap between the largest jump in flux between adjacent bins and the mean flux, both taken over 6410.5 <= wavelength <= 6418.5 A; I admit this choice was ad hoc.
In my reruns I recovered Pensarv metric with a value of 16.3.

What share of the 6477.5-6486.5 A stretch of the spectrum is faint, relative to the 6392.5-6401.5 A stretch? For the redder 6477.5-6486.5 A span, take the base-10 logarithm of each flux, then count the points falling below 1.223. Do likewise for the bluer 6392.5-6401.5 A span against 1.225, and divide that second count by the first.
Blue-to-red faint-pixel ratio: 3.00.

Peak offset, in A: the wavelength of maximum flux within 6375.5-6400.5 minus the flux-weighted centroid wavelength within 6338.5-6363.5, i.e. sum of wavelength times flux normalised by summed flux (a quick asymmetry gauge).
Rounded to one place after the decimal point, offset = 25.0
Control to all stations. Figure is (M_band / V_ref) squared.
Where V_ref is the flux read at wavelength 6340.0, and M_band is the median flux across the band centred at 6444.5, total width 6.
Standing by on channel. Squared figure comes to 1.04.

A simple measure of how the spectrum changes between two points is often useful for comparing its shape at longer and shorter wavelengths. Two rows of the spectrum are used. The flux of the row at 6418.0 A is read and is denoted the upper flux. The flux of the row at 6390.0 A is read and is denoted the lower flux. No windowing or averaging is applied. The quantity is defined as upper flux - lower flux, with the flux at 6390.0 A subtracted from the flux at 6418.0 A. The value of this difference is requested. -0.20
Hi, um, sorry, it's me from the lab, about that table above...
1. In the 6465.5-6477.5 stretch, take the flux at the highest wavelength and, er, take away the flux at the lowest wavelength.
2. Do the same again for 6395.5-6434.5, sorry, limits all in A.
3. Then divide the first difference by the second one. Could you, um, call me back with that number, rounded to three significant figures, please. 21.0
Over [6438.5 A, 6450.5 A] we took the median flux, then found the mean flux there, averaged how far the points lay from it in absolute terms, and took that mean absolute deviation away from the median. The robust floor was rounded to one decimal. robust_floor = 16.1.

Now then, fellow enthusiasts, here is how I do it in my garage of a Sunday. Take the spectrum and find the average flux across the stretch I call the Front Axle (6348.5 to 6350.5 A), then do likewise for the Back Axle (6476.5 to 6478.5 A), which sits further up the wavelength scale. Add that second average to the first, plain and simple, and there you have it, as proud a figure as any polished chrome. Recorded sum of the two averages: 33.5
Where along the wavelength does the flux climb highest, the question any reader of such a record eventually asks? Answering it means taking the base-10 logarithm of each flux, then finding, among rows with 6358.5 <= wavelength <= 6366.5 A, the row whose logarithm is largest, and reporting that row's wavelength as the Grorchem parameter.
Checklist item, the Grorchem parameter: 6359.0 A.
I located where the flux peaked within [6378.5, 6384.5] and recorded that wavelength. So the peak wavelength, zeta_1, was 6379.0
